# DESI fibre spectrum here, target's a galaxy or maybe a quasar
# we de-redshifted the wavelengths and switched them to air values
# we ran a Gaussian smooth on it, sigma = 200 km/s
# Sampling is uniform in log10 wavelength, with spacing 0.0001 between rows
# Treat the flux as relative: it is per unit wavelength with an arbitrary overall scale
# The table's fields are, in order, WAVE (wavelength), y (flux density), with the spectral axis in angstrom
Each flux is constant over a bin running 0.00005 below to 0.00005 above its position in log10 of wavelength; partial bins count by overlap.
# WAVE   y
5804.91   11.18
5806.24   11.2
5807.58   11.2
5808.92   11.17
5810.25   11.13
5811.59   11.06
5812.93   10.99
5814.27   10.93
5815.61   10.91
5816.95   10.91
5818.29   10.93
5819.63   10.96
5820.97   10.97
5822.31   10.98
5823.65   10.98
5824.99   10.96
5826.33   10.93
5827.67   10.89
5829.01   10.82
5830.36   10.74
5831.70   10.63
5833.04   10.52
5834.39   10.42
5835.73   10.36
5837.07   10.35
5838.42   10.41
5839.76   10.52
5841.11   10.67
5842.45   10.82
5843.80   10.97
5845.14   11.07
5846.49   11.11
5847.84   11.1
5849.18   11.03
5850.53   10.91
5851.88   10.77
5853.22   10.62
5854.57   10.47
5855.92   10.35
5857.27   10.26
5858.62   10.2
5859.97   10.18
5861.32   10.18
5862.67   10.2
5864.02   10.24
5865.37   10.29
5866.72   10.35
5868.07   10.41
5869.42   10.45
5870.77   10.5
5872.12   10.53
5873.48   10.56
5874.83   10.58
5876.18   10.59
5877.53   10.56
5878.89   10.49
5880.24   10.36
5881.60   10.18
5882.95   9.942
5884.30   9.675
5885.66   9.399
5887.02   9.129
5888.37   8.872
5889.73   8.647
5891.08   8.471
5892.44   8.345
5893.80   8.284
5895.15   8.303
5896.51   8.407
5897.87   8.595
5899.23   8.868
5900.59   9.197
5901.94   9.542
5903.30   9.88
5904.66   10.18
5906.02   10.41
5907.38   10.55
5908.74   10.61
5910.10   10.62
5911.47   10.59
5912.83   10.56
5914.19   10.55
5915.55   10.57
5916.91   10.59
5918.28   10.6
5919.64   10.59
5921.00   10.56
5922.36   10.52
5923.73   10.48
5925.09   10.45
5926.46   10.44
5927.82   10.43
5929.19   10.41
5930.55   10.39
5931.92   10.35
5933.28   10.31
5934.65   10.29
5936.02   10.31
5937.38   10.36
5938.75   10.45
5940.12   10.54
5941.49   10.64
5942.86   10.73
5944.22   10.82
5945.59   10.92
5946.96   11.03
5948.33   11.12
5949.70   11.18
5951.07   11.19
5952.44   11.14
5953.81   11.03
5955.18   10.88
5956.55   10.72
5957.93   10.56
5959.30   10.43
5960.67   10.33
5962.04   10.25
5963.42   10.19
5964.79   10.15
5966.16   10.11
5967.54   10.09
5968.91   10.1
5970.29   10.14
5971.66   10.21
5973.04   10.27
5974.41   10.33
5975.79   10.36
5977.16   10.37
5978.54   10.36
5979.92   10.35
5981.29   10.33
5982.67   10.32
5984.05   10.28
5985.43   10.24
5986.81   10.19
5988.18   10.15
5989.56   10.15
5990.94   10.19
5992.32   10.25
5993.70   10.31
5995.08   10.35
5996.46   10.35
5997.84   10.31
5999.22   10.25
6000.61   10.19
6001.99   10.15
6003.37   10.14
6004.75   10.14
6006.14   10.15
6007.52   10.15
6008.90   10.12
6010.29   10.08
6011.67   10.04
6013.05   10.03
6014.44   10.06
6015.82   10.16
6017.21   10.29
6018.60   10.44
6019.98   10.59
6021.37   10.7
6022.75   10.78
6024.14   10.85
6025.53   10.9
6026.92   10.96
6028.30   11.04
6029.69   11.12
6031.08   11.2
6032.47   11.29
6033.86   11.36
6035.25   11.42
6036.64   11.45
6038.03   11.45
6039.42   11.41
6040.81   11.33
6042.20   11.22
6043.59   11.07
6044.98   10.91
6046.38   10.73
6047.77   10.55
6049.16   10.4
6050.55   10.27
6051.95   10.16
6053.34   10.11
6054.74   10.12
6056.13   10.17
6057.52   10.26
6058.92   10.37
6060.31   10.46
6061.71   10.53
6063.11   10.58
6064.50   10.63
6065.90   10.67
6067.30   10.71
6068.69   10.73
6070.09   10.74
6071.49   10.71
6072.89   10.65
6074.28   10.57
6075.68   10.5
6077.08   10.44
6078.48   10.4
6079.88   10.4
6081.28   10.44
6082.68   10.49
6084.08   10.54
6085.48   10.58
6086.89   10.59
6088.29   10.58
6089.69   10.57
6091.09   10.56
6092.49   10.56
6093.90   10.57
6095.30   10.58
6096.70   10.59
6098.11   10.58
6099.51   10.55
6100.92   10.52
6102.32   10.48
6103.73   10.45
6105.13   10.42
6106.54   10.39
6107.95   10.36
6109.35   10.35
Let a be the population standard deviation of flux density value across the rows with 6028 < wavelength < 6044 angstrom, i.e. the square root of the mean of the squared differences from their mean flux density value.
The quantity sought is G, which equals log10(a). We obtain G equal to -0.85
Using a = 0.14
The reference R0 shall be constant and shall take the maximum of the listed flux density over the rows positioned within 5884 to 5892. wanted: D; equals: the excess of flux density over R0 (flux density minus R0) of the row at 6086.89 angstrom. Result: 0.9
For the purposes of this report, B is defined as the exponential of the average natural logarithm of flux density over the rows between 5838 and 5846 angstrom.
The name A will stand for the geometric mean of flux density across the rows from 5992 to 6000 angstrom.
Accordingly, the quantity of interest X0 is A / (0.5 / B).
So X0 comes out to 221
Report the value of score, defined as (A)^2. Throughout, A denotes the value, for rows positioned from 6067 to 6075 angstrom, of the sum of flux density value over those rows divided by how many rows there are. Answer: 114.2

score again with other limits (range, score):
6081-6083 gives 109.5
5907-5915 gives 111.9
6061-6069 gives 113.2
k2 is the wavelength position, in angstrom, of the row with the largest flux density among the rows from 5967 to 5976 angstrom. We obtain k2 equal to 5975.79 angstrom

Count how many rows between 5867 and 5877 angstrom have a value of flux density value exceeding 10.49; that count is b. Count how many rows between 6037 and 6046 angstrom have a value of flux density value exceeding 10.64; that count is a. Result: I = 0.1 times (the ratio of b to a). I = 0.08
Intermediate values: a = 6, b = 5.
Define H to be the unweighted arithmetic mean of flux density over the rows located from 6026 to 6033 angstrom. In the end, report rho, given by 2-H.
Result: -9.12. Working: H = 11.1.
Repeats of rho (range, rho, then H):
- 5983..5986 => -8.26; 10.3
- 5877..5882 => -8.40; 10.4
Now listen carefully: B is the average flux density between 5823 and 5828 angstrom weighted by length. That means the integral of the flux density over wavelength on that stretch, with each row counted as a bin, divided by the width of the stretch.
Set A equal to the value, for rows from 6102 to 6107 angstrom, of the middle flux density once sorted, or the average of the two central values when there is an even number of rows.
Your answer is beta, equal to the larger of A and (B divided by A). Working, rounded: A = 10.4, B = 11.0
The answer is 10.4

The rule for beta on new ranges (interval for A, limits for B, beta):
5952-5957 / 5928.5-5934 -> 11.0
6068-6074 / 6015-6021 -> 10.7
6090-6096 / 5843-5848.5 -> 10.6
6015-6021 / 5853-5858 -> 10.4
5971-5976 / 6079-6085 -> 10.3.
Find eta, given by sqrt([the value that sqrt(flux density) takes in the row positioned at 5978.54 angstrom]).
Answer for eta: 1.79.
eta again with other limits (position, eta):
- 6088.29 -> 1.80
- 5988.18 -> 1.78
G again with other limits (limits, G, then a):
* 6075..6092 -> -1.16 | 0.07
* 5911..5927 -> -1.27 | 0.05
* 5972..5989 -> -1.17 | 0.07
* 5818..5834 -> -0.84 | 0.15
